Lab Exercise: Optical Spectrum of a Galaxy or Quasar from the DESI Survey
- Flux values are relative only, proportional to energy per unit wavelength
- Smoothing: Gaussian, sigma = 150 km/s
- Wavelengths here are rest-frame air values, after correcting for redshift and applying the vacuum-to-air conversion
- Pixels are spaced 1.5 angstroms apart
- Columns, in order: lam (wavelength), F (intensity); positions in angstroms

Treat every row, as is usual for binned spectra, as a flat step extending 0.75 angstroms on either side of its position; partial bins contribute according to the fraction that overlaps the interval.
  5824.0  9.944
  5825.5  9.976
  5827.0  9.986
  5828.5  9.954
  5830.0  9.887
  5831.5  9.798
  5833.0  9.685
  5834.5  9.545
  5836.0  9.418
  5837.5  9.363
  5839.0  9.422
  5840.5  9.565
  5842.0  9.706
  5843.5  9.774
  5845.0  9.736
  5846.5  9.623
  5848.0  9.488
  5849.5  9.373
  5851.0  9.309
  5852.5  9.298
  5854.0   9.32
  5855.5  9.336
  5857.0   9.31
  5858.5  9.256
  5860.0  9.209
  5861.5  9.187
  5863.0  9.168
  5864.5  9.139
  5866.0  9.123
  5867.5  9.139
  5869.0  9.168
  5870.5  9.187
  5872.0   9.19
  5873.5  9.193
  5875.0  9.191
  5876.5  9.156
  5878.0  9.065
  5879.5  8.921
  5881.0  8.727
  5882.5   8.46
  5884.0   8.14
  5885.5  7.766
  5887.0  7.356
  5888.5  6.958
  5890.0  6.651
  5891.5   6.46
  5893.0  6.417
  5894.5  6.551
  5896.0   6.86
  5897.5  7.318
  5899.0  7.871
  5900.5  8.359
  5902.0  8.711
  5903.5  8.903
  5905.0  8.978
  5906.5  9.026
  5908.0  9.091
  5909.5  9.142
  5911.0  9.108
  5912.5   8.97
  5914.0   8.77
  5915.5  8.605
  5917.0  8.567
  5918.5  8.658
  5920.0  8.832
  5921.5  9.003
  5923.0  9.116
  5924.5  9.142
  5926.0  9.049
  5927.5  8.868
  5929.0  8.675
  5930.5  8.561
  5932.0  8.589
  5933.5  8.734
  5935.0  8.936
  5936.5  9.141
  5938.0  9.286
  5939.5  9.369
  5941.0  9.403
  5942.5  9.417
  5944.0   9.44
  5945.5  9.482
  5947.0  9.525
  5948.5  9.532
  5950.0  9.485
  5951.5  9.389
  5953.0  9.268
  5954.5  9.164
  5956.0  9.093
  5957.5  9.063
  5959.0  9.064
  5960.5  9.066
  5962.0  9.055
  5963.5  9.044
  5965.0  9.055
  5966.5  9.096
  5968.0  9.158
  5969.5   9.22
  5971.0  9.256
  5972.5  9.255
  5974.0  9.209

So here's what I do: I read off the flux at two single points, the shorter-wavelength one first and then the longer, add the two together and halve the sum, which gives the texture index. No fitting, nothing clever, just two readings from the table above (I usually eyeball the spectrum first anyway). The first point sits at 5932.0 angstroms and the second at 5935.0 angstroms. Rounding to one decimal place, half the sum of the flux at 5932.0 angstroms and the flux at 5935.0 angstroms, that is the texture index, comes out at 8.8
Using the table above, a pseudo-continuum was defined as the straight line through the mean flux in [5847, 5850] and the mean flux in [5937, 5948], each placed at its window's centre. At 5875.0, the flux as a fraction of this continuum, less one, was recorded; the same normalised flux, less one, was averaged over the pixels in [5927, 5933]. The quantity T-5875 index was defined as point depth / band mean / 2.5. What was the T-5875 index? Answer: 0.13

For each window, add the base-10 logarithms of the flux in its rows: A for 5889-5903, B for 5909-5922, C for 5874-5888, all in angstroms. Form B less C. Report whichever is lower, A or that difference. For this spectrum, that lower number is 0.15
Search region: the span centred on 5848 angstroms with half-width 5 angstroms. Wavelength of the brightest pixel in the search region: 5843.5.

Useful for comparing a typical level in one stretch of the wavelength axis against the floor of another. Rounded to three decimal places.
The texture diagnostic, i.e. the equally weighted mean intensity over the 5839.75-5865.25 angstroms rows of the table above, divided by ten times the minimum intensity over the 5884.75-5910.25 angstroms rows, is 0.146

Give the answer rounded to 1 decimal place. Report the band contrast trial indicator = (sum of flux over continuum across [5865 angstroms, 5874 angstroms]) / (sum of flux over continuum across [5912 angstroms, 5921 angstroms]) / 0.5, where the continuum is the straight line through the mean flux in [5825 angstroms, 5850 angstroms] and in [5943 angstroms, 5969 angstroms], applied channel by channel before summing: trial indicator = 2.1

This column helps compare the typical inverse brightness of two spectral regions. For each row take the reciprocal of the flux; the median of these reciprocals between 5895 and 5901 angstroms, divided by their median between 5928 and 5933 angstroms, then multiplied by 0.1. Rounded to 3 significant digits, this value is 0.113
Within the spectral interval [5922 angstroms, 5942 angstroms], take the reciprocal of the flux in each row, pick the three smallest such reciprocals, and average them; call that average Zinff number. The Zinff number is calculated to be 0.107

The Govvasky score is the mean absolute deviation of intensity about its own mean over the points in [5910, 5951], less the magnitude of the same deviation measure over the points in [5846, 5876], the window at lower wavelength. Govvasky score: 0.19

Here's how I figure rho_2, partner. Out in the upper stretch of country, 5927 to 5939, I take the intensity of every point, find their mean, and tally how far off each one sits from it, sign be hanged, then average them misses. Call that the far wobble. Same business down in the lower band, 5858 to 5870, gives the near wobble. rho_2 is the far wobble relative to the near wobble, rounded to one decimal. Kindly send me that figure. 6.4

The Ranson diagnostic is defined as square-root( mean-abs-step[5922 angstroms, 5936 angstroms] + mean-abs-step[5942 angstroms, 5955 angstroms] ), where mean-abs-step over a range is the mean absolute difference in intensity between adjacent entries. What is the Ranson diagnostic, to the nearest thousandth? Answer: 0.428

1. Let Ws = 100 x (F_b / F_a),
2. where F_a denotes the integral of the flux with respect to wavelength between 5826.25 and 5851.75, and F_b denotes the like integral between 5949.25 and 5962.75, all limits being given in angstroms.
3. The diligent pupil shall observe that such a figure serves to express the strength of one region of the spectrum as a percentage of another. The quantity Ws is 51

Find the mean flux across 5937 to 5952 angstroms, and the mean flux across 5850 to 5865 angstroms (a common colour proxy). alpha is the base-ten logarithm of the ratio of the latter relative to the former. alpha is -0.008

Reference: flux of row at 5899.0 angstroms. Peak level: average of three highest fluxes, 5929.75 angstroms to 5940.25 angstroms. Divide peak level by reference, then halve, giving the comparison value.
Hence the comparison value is 0.589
